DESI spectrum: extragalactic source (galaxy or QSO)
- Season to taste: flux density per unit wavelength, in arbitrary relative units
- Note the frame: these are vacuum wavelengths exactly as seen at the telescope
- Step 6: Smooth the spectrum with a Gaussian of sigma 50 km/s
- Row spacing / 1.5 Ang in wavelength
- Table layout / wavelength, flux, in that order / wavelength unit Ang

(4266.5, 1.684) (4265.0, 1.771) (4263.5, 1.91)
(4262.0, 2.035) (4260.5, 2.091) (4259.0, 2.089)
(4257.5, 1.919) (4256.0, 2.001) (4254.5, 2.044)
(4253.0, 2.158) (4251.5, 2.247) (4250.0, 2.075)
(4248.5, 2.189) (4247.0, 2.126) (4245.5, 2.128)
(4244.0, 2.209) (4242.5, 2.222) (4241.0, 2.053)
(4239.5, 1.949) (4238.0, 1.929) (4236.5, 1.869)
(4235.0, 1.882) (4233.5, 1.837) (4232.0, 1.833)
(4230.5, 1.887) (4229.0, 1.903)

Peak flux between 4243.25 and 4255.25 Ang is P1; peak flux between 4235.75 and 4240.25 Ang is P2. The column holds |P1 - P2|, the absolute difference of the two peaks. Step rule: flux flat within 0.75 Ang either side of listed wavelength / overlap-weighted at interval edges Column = 0.30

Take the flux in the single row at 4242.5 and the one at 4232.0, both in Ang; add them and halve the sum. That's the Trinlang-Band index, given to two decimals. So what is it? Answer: 2.03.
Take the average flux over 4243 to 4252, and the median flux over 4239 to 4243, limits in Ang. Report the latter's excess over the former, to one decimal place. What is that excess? -0.1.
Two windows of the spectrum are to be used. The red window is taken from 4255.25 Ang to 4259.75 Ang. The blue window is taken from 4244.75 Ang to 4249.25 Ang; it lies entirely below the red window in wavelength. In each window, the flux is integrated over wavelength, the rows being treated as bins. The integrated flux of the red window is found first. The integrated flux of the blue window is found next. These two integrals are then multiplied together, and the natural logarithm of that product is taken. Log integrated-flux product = 4.47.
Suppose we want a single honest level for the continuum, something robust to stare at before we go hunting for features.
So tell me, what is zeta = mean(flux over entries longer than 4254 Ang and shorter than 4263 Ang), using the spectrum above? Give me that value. 2.03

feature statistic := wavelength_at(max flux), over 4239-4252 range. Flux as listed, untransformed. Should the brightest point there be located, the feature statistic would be 4251.5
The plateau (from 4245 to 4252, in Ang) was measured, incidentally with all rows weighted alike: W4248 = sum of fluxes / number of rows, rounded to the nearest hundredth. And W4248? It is 2.15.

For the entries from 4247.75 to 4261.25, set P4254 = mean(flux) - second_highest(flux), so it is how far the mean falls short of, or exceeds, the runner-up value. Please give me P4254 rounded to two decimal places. -0.10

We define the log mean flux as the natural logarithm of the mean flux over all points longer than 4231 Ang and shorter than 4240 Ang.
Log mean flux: 0.63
